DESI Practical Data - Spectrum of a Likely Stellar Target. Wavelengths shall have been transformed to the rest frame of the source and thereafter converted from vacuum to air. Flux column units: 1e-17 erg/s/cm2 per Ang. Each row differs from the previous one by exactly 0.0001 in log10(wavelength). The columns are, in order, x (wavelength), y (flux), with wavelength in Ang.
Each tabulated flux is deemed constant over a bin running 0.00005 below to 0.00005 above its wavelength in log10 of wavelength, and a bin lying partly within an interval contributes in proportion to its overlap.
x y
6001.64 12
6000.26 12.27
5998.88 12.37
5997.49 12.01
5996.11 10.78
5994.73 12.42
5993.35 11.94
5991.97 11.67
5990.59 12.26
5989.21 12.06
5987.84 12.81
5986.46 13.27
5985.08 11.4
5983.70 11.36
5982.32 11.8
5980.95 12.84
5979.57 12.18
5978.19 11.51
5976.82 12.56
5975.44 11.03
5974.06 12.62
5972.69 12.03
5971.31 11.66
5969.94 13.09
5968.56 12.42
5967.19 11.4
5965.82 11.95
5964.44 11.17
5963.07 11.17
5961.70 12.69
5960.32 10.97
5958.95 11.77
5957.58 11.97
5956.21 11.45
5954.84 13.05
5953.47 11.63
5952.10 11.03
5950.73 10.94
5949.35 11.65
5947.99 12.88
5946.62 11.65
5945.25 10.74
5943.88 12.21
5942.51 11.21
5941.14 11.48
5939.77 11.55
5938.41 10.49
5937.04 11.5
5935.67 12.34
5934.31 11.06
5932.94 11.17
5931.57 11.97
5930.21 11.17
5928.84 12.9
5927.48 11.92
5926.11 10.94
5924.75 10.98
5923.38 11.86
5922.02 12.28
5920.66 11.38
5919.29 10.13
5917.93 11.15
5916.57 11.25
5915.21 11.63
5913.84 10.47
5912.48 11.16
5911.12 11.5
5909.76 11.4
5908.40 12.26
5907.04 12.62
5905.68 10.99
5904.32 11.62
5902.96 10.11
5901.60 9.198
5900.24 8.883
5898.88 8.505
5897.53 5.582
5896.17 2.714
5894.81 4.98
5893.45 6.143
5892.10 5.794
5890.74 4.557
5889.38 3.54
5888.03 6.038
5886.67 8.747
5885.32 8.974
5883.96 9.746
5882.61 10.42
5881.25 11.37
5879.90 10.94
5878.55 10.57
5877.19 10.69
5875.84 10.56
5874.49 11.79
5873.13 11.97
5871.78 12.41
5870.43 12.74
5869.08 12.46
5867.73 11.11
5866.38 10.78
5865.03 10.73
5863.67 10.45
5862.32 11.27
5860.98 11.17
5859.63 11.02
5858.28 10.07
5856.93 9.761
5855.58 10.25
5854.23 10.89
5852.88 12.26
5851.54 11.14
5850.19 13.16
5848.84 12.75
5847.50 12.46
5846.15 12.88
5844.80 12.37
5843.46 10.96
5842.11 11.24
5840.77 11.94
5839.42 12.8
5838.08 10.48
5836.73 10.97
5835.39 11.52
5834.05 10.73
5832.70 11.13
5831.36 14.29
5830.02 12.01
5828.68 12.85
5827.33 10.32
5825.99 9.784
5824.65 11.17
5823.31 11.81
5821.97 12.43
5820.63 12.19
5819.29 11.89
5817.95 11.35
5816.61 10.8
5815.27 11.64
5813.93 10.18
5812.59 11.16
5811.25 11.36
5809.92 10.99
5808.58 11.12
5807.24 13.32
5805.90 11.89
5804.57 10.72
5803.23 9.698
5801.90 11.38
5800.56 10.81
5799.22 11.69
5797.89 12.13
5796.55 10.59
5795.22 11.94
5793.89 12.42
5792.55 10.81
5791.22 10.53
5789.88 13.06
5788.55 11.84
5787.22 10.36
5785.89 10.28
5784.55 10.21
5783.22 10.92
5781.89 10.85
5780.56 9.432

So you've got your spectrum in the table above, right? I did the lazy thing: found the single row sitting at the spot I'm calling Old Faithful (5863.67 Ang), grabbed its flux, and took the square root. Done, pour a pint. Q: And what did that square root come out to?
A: 3.23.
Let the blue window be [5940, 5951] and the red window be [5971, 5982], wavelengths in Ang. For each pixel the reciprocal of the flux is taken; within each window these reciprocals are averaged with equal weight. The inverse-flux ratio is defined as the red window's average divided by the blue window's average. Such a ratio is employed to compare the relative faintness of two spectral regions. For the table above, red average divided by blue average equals 0.96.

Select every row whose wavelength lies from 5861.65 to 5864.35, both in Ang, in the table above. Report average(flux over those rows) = 10.9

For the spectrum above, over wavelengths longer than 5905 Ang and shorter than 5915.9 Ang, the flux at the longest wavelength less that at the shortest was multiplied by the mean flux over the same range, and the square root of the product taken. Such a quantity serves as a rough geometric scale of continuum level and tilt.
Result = 2.7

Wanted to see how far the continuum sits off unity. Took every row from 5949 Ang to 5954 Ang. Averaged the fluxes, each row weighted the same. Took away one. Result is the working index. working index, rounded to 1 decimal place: 10.3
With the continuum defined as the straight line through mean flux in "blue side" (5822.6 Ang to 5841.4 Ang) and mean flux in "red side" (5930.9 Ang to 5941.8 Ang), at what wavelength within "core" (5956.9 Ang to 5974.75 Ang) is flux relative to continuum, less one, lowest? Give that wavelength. 5960.32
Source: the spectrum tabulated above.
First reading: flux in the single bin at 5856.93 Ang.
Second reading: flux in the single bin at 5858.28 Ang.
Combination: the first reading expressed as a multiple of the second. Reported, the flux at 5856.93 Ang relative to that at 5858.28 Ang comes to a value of 0.97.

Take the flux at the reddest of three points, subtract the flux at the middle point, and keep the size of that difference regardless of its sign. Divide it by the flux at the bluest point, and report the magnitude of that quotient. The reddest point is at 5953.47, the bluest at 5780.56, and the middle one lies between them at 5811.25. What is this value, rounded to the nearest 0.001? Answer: 0.029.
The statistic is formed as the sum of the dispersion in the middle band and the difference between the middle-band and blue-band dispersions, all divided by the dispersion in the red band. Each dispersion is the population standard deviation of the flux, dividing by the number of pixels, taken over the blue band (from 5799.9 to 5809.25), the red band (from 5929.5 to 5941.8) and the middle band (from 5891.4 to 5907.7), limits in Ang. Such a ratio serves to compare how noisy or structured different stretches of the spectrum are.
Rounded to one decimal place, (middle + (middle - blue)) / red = 9.5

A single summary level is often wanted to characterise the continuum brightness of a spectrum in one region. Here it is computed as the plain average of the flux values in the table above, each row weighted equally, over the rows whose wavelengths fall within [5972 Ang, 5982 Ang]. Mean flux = 12.1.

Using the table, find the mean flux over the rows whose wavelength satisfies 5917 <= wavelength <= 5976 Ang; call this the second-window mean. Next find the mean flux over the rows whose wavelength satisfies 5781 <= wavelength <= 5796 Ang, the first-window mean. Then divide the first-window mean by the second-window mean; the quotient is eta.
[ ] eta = 0.96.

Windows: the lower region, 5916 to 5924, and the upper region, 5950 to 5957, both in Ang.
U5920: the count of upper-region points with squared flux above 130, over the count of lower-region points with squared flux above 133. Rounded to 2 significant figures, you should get 1.5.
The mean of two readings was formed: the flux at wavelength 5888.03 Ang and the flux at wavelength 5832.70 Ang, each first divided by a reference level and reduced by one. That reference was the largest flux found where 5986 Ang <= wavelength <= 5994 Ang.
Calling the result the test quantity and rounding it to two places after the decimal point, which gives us -0.35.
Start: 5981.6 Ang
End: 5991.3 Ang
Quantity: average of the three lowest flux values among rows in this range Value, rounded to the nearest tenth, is 11.5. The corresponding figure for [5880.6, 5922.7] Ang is 3.6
